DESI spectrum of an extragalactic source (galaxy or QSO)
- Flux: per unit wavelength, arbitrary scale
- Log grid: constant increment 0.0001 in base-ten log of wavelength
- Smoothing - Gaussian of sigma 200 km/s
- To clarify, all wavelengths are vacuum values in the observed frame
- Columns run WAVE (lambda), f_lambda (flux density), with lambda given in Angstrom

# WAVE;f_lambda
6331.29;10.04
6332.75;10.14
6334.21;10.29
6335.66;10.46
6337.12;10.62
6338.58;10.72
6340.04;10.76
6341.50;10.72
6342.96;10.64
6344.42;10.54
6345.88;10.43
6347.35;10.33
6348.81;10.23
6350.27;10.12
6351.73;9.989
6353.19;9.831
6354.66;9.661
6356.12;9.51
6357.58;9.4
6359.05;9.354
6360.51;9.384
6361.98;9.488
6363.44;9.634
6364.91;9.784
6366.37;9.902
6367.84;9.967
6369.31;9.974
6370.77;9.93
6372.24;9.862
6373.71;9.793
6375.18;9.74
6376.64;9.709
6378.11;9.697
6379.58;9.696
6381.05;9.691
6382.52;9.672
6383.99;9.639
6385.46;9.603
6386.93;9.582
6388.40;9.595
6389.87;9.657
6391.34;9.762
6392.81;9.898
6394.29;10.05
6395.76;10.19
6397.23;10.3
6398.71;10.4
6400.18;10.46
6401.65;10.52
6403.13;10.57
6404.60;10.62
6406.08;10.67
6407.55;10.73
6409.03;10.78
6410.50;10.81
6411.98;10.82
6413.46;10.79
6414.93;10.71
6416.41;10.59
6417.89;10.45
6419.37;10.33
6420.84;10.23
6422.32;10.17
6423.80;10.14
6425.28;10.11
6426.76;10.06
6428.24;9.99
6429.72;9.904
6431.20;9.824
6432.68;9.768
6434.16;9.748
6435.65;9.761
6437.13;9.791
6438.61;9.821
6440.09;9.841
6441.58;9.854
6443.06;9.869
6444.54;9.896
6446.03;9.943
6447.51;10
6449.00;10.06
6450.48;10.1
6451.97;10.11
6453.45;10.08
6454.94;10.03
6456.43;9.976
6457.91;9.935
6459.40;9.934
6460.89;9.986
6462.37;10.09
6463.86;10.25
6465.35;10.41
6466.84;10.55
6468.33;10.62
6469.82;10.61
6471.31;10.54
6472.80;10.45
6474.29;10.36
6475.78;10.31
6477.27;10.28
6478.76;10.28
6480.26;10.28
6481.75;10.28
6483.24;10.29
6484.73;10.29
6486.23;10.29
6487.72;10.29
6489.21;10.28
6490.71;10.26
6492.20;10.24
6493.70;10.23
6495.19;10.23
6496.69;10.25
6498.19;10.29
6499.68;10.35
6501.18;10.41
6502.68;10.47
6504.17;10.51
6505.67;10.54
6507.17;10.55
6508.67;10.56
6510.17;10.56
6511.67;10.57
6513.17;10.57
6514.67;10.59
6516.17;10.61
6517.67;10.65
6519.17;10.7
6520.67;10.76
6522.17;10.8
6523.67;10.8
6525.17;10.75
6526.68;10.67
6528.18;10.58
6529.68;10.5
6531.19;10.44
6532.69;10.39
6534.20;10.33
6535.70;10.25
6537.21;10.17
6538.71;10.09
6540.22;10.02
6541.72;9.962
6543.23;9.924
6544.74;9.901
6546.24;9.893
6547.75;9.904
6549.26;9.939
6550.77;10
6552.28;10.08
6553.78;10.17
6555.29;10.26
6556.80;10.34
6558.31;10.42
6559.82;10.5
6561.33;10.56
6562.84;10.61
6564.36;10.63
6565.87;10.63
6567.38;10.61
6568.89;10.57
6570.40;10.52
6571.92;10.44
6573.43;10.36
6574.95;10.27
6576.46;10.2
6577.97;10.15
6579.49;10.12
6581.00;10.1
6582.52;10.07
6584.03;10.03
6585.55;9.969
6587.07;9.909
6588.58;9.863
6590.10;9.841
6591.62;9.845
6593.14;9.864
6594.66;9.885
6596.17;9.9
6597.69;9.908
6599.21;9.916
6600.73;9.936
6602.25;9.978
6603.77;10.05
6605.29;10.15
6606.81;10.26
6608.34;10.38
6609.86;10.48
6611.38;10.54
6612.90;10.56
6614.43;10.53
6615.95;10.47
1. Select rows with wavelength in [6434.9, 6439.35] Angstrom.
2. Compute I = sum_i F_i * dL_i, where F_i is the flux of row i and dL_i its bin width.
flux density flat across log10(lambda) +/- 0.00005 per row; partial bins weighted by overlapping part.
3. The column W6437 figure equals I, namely 43.5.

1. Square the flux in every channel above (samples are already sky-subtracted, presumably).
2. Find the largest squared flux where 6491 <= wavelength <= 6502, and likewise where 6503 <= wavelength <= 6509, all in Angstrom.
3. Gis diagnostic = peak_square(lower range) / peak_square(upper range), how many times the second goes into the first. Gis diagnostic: 0.97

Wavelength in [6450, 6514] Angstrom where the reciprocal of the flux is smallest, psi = 6468.33 Angstrom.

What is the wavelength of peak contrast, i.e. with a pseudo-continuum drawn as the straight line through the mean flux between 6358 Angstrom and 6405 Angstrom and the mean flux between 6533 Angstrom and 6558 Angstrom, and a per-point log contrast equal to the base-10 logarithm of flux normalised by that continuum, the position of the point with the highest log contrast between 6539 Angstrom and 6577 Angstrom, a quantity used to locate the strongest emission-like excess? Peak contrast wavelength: 6564.36 Angstrom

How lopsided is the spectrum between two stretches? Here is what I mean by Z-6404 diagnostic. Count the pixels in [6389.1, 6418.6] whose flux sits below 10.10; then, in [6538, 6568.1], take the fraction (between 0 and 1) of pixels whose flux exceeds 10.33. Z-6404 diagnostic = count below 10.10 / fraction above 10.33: 10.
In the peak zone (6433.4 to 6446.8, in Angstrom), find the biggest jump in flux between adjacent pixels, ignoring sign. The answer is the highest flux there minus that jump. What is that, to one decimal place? 9.9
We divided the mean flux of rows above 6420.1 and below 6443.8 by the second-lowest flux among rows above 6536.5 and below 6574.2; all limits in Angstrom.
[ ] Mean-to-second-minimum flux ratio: 1.00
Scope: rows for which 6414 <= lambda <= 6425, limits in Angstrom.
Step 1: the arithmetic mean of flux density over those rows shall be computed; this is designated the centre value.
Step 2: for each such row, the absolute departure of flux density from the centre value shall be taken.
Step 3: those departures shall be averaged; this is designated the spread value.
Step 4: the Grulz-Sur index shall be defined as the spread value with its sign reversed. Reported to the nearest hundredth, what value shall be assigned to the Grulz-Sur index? -0.18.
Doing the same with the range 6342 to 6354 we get -0.22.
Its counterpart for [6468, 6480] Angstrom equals -0.12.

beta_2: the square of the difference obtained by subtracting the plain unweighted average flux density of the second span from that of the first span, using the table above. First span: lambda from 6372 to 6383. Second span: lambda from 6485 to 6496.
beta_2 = 0.28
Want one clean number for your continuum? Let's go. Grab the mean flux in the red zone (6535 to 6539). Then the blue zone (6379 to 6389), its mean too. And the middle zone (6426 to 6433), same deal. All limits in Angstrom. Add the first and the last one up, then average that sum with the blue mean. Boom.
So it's 14.9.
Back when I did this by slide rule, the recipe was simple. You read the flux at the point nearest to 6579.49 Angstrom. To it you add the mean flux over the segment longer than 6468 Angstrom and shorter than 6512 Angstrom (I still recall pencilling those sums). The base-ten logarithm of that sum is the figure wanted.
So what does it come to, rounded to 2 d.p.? 1.31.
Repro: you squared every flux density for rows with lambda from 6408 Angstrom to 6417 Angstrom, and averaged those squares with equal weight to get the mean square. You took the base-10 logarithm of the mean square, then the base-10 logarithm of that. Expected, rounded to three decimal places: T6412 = 0.314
